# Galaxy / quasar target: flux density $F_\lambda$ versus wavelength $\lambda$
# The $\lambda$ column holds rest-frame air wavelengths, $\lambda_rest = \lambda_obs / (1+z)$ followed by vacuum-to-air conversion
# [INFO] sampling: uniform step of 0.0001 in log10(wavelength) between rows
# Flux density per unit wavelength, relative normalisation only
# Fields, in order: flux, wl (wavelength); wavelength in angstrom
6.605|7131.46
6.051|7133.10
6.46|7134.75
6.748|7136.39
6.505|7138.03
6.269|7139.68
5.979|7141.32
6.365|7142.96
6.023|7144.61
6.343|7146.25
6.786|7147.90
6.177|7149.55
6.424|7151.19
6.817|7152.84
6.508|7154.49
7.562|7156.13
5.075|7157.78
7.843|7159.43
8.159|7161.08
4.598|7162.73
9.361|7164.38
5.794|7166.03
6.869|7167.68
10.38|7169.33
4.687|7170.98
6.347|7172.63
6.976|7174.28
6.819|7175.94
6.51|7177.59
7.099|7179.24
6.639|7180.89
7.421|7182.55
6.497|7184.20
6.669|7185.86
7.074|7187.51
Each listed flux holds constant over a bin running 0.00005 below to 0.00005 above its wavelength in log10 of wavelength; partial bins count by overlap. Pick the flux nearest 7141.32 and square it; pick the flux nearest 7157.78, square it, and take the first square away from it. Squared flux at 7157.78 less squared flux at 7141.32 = -10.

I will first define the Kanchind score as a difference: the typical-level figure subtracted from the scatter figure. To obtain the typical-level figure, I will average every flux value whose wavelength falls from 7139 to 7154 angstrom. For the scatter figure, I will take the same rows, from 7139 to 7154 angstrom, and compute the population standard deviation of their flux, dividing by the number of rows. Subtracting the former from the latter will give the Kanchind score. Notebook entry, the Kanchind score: -6.08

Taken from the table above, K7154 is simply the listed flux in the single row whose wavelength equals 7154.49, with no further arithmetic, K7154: 6.508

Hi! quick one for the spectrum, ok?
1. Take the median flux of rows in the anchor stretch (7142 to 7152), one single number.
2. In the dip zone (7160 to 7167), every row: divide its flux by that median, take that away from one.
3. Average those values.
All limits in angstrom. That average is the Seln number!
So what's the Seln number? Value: -0.10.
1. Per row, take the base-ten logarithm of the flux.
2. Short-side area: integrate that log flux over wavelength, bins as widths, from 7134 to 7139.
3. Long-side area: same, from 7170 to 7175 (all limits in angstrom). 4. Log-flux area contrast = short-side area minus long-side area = 0.2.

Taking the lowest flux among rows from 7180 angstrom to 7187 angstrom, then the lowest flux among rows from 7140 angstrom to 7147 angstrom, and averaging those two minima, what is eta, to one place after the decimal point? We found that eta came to 6.2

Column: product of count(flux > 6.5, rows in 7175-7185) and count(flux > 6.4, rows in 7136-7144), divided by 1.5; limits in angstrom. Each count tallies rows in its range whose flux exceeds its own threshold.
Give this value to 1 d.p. 6.7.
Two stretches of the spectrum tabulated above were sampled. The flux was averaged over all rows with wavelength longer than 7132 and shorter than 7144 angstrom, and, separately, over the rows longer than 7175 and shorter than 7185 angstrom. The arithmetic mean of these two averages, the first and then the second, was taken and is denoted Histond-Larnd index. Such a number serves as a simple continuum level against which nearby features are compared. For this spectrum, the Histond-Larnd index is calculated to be 6.59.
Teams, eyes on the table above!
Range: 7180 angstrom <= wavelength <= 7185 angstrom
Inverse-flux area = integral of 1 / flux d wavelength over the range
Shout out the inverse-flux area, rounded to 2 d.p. 0.73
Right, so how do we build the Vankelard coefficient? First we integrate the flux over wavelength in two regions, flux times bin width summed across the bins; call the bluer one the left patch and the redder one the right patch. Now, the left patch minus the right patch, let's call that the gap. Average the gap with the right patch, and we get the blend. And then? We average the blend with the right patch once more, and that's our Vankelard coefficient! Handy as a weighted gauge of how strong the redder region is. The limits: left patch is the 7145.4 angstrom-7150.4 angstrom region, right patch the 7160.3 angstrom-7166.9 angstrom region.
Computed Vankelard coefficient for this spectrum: 31.0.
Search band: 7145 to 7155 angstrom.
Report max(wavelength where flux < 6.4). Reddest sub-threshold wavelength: 7149.55 angstrom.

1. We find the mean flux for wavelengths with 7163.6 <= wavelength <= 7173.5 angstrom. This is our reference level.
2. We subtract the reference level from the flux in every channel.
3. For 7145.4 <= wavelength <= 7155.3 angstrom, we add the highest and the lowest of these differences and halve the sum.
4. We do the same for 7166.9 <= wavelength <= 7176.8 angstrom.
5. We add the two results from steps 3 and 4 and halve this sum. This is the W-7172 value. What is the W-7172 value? -0.22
